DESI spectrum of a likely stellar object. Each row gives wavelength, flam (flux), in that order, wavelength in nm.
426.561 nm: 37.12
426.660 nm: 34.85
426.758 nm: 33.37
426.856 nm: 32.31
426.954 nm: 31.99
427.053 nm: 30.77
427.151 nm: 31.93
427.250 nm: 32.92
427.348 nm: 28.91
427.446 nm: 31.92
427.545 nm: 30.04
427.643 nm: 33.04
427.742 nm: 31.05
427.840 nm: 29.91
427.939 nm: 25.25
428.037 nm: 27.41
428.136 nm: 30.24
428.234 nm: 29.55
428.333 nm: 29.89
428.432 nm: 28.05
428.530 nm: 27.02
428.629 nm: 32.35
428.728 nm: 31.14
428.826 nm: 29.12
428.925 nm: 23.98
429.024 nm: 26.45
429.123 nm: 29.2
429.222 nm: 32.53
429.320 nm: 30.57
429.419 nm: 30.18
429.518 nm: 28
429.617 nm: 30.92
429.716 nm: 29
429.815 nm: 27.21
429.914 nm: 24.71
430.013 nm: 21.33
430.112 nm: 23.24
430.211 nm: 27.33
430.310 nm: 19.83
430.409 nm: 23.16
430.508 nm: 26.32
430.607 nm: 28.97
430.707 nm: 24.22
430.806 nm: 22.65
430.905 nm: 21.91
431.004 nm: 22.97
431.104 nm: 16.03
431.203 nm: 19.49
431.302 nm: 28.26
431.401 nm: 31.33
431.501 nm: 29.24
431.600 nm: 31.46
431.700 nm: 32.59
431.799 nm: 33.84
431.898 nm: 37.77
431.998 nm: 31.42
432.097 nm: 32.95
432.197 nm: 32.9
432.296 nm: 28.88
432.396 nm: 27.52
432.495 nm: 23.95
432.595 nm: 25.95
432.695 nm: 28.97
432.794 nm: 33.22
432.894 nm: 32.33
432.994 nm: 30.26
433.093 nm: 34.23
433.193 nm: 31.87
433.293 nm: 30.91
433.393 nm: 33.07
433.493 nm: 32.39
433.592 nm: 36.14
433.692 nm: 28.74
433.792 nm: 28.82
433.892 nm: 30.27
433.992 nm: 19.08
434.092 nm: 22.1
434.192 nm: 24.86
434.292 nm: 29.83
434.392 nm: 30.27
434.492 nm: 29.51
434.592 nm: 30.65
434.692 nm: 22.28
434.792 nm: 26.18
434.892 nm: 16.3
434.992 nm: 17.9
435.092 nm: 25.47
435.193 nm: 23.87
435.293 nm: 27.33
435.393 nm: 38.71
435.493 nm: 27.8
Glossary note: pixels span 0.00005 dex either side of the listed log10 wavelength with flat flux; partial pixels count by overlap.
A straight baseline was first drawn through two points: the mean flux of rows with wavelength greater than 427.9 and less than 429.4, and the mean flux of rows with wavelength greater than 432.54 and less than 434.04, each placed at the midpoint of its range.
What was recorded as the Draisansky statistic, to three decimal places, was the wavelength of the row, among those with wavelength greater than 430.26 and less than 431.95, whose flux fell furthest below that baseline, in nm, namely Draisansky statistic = 431.104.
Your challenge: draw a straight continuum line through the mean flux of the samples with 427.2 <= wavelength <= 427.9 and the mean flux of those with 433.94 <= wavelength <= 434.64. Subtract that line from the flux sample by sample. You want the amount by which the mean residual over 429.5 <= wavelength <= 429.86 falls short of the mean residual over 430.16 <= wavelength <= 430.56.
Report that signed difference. -4.2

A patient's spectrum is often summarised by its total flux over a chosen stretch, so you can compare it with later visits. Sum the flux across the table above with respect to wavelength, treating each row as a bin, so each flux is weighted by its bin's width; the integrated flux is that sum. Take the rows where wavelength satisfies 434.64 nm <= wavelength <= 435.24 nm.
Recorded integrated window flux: 13.2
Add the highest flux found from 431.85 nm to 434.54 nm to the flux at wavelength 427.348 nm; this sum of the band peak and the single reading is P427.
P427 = 66.7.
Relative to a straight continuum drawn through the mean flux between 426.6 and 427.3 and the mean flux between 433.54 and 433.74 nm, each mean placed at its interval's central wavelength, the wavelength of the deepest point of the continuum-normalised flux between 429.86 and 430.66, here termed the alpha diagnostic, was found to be 430.310 nm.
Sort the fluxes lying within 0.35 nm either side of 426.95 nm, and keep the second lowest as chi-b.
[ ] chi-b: 31.93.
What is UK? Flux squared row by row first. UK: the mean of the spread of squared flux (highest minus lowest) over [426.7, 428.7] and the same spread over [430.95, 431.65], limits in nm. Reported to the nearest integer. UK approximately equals 604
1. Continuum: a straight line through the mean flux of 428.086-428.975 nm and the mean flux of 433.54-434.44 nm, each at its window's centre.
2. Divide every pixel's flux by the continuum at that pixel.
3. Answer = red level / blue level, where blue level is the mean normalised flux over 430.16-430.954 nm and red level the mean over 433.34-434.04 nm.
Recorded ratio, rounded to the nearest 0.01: 1.26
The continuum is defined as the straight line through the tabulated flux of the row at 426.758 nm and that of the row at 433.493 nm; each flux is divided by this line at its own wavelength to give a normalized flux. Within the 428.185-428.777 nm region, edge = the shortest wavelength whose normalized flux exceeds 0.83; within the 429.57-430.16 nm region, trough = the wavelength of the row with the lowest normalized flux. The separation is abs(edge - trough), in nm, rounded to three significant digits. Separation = 1.78 nm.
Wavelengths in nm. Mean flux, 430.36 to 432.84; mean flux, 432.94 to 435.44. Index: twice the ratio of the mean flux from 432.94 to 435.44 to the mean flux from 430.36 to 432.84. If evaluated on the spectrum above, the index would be 2.01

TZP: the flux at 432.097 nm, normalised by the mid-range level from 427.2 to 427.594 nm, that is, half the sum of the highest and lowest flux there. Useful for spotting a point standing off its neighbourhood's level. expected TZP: 1.1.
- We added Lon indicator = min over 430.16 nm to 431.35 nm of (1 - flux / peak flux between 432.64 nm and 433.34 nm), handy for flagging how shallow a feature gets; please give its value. 0.154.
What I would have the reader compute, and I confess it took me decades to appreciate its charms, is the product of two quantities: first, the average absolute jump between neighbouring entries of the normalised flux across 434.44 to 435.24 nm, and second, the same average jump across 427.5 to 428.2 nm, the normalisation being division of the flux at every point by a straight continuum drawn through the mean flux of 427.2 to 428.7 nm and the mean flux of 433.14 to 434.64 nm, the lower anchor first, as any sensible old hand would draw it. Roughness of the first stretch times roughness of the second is 0.015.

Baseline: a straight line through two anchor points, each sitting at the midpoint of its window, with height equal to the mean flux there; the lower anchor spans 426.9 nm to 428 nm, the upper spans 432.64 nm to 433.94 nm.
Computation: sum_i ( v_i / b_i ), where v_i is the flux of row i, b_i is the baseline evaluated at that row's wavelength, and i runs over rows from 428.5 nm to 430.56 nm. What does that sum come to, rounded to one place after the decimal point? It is 18.5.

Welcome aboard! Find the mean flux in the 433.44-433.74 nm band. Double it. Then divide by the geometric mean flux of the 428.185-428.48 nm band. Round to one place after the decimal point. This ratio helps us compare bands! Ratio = 2.2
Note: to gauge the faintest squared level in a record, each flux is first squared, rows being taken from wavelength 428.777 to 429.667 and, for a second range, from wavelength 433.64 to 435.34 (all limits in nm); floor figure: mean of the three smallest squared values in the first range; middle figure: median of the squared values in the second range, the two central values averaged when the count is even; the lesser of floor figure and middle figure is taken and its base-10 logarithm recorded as 2.84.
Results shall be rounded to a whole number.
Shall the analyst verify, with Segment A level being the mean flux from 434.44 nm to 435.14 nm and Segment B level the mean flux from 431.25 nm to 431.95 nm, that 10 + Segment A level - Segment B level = 2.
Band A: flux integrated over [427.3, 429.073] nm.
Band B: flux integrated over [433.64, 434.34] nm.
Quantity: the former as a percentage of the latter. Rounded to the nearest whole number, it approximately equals 282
